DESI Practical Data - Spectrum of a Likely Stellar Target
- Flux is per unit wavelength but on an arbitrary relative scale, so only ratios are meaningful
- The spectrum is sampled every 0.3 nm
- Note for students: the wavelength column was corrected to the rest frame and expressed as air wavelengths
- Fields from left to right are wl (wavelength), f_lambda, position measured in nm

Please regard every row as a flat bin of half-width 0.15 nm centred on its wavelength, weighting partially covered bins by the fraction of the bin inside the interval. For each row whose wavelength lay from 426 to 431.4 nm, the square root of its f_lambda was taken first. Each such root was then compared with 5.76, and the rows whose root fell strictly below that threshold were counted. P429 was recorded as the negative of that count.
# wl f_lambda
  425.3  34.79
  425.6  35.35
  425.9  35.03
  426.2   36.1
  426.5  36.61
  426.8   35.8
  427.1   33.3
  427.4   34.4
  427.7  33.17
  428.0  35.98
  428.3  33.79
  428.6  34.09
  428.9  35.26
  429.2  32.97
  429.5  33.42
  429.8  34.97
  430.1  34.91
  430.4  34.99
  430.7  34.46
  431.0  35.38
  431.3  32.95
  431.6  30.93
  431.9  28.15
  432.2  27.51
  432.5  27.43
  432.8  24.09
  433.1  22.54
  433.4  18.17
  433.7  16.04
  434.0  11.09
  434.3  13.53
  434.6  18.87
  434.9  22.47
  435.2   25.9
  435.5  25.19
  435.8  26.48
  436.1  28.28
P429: -3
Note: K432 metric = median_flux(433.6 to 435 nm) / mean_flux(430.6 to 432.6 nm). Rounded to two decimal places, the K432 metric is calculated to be 0.52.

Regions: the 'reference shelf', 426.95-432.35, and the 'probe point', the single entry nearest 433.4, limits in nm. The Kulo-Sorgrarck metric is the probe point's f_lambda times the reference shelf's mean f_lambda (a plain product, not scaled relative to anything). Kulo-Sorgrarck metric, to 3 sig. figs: 606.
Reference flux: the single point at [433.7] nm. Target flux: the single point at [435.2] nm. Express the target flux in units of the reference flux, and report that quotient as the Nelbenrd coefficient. 1.6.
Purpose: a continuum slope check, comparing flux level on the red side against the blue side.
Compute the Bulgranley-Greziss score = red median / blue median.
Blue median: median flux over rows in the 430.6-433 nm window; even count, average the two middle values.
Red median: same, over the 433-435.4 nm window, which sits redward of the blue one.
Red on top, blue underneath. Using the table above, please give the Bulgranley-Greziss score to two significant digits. 0.63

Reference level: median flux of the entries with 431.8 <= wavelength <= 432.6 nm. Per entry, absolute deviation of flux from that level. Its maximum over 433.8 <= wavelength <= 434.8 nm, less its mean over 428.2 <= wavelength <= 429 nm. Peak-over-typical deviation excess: 9.6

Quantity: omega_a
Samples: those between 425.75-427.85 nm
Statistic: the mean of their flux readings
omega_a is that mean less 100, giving -65.1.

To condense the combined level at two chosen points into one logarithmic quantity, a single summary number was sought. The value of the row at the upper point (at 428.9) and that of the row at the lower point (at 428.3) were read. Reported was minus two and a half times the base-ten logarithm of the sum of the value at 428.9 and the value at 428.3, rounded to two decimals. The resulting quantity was -4.60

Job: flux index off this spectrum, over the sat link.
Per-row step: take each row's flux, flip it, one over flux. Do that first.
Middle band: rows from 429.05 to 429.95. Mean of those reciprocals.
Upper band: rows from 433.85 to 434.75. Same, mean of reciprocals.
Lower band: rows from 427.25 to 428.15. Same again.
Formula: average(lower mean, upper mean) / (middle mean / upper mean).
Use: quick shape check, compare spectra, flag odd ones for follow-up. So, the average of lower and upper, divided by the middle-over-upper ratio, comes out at 0.124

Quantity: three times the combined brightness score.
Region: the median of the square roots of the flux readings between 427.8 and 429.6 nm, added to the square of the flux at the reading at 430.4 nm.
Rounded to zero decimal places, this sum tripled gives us 3690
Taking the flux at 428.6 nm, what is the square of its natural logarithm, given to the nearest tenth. 12.5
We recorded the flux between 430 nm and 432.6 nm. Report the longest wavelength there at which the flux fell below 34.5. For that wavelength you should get 432.5 nm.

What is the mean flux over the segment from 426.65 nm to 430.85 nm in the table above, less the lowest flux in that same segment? 1.4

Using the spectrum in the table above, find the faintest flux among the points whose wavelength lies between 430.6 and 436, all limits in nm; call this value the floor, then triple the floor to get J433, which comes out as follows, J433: 33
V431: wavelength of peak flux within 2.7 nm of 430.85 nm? 431.0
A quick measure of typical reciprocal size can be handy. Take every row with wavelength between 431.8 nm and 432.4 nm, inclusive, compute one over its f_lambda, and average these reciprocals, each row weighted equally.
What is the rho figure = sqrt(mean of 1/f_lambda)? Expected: 0.190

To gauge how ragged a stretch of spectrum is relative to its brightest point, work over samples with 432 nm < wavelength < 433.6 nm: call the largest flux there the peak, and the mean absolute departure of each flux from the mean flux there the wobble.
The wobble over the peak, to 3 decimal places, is 0.104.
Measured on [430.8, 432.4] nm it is 0.072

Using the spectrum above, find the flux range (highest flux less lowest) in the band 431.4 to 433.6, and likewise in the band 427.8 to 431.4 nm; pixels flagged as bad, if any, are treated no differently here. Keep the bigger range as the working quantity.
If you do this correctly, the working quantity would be 13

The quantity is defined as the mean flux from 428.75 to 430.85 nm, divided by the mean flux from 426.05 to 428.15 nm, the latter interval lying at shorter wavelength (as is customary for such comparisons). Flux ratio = 1.0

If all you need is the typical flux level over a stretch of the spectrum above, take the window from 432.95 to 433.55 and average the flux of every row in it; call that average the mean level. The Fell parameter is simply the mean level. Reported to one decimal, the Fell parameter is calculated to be 20.4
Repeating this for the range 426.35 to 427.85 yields 34.7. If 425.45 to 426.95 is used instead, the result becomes 35.8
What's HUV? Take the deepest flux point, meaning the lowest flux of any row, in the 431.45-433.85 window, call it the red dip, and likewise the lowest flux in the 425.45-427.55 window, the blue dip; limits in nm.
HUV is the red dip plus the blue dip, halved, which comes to 24.7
